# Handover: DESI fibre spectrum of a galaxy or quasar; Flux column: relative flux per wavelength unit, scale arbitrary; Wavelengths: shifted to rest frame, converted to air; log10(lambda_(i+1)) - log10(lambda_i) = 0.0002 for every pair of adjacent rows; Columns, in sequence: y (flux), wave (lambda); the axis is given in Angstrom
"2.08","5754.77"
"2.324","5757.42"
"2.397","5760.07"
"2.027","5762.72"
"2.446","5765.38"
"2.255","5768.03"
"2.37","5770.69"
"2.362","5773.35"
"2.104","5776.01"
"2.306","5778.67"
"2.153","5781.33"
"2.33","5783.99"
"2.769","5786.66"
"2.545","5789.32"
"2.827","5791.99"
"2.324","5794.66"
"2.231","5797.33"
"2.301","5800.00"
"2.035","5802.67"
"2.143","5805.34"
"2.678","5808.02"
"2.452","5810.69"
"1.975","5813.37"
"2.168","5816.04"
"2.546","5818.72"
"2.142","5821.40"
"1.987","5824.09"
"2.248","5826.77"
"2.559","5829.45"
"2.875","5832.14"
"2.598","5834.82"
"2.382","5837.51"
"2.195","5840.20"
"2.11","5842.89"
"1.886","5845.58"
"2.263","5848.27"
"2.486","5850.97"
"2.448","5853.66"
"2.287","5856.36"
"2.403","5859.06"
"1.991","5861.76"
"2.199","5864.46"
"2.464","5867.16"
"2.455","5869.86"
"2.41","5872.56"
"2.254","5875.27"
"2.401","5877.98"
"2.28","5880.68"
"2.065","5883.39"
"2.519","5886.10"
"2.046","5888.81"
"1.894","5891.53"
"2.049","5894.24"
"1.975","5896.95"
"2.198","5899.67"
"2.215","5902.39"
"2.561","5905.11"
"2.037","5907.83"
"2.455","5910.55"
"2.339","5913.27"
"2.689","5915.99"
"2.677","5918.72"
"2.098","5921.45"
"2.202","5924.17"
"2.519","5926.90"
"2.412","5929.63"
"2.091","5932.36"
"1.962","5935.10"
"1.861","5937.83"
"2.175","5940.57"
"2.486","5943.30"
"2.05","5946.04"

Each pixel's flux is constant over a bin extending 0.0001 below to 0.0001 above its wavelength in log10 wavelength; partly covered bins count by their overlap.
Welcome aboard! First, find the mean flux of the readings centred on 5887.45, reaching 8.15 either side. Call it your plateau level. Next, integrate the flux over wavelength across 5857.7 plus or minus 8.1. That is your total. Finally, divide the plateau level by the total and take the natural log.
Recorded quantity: -2.86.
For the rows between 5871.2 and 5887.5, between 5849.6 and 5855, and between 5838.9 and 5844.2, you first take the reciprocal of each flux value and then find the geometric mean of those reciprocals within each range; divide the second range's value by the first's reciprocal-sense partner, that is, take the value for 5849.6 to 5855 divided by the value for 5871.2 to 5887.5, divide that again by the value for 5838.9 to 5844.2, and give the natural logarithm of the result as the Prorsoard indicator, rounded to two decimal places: 0.70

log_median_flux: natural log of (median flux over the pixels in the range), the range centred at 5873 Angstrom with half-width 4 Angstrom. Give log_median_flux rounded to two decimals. 0.88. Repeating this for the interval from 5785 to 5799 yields 0.93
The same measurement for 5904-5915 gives 0.87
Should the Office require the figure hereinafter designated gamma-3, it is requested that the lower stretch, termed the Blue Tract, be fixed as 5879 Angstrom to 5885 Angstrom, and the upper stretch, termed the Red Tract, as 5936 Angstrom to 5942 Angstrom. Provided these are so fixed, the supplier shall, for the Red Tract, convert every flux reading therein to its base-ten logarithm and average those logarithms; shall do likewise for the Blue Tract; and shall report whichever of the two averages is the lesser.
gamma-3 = 0.304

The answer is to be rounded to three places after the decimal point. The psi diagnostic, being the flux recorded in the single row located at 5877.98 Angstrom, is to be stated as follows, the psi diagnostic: 2.401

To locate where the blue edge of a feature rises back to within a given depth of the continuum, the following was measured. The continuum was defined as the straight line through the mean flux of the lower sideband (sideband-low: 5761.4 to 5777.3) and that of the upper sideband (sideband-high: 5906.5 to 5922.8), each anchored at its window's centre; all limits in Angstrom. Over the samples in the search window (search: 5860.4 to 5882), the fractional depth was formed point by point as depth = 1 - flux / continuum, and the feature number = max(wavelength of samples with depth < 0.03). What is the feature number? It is 5877.98 Angstrom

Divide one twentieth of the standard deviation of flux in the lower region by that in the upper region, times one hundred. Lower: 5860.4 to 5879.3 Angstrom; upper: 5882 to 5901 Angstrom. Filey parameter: 4.2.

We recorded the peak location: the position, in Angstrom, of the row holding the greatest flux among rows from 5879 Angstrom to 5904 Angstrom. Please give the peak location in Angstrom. 5886.10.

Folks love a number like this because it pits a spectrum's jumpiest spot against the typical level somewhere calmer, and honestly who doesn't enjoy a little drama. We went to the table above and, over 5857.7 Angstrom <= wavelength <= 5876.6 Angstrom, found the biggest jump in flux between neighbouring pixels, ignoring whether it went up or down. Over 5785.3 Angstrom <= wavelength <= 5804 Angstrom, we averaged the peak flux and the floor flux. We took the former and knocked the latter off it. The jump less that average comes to -2.02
